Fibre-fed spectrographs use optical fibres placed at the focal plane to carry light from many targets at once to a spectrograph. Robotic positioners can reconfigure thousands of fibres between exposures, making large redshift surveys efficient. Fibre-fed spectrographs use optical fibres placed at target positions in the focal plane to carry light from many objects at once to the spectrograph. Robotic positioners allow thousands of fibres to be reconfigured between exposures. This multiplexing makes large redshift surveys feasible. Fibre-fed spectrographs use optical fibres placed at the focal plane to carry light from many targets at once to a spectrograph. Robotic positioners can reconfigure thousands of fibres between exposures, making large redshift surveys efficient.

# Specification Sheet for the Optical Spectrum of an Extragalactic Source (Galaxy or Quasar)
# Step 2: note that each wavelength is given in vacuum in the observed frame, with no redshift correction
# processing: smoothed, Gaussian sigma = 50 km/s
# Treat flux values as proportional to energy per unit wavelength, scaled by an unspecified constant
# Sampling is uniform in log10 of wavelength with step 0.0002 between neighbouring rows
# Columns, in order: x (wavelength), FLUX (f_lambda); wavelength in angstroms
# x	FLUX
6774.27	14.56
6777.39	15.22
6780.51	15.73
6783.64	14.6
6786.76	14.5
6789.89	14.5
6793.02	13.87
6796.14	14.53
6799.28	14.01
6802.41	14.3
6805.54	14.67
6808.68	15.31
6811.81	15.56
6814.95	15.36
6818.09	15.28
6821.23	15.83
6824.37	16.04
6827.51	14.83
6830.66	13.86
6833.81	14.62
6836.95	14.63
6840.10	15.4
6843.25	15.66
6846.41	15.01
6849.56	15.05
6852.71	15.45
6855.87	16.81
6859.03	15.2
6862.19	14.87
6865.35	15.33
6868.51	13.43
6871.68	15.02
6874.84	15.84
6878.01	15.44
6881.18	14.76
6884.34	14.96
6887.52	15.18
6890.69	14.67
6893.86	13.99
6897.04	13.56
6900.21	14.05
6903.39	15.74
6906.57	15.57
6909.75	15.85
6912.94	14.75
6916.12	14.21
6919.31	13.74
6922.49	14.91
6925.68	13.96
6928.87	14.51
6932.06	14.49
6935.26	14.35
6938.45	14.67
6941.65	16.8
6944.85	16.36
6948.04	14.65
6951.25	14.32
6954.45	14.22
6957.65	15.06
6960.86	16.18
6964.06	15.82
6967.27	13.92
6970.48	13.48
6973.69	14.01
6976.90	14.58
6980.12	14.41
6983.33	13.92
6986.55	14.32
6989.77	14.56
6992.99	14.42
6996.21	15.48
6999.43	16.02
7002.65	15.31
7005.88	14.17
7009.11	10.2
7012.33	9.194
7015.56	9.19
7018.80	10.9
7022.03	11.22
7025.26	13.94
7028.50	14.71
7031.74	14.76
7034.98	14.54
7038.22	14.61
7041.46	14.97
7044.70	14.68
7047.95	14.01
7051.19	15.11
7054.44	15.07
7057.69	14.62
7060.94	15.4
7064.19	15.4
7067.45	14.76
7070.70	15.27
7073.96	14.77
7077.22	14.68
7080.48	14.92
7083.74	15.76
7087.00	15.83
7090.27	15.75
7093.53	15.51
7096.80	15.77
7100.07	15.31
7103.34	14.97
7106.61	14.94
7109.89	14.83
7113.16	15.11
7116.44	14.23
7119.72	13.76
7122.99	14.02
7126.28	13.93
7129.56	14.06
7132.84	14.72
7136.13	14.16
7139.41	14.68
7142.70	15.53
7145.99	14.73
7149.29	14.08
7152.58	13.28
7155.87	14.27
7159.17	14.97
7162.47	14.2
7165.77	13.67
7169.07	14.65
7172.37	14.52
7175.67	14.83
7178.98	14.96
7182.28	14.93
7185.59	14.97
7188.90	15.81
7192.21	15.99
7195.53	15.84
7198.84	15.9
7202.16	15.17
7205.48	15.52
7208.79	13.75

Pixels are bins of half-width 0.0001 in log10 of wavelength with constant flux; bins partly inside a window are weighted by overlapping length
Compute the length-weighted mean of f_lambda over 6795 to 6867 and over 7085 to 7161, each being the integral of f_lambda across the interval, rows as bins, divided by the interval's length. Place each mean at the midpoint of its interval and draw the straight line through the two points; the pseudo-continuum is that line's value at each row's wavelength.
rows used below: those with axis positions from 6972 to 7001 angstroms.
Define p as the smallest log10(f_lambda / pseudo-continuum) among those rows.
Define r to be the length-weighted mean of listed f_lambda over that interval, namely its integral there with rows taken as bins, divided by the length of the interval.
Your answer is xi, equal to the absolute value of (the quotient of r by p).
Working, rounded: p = -0.030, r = 14.6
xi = 492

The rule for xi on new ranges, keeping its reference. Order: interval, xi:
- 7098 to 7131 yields 496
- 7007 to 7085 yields 66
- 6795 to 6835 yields 397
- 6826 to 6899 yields 299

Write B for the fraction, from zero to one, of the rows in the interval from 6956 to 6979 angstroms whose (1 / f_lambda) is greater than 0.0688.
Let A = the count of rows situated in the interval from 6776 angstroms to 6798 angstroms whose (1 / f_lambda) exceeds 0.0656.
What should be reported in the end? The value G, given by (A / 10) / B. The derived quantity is 1.4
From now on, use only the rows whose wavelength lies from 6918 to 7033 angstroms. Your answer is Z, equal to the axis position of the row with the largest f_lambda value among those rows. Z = 6941.65 angstroms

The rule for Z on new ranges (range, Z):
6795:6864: 6855.87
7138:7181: 7142.70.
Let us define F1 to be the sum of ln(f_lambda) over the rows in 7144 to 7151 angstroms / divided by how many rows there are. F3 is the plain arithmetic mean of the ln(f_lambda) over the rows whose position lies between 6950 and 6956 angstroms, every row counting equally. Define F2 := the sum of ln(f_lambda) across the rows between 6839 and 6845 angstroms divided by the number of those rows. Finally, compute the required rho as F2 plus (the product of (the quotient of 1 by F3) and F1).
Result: 3.75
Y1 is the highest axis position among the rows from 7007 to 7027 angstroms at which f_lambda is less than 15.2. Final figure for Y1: 7025.26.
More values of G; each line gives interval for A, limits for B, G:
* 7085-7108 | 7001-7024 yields 0.2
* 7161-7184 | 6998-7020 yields 1.0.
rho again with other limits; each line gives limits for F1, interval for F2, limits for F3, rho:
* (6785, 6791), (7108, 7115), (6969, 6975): 3.73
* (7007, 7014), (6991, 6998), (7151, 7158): 3.57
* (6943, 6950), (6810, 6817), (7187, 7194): 3.73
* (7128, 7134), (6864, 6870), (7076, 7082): 3.65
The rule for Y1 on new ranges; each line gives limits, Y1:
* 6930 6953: 6951.25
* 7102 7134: 7132.84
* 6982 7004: 6992.99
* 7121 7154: 7152.58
